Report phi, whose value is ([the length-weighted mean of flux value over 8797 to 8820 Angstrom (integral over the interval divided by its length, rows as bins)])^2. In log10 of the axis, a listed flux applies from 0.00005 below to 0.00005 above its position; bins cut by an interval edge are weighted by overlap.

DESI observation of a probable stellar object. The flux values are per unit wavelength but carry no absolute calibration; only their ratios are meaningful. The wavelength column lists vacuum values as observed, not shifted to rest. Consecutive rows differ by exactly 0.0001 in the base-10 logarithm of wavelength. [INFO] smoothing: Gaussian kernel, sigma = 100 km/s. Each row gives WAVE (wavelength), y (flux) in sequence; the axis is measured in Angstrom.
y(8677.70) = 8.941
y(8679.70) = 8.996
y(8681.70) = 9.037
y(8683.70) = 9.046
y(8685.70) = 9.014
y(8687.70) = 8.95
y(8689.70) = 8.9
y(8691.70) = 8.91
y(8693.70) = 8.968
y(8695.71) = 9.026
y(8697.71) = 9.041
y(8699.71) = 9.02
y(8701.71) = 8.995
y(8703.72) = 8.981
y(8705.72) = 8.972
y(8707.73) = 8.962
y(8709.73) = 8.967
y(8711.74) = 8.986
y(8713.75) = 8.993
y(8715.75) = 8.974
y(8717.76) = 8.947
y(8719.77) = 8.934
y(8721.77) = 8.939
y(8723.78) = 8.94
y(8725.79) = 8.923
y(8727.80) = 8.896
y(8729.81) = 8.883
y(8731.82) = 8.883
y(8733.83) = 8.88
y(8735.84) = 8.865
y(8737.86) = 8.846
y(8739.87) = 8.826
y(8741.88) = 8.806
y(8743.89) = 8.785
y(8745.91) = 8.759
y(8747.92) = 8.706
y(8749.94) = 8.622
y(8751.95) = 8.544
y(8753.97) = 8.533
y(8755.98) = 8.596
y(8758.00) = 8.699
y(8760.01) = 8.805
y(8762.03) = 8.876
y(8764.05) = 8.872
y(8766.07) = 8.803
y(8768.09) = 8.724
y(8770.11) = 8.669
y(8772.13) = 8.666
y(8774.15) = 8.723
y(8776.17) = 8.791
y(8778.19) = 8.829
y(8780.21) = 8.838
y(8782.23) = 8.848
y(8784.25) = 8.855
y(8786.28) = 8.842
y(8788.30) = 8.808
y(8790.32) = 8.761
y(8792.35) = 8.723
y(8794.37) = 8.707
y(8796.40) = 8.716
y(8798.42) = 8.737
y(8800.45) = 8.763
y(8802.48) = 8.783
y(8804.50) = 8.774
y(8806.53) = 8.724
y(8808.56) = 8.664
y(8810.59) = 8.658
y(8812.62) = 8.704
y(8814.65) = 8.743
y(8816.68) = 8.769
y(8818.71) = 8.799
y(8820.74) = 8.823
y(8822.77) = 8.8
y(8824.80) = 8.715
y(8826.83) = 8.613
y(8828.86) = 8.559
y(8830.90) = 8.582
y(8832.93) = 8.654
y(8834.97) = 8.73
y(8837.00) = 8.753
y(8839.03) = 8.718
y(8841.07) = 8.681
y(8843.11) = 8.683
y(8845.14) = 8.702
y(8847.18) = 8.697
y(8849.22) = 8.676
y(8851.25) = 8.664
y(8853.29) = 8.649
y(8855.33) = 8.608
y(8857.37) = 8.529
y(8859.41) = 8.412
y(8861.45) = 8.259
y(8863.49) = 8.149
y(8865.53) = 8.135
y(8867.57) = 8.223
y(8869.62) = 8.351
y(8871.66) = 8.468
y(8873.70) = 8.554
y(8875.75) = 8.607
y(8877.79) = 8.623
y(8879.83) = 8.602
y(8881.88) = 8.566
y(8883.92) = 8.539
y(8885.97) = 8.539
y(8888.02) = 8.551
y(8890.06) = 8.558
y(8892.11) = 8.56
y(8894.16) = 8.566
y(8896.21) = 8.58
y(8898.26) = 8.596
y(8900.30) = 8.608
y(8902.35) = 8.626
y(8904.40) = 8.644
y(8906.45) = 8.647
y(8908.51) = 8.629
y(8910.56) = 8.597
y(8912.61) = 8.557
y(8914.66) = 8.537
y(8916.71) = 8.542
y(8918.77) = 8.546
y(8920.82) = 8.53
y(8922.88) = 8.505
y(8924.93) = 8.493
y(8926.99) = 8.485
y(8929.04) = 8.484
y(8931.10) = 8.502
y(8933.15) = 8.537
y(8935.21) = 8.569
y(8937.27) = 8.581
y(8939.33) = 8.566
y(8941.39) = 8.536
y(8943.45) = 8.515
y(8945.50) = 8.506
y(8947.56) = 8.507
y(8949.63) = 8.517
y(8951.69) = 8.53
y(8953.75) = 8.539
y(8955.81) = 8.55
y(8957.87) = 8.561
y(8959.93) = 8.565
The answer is 76.4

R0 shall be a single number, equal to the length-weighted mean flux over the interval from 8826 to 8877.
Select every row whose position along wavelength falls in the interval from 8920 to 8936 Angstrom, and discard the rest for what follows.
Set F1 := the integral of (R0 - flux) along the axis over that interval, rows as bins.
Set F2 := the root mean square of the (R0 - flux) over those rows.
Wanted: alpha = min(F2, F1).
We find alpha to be 0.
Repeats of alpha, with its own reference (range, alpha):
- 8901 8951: 0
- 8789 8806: -3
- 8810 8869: -4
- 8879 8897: 0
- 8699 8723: -10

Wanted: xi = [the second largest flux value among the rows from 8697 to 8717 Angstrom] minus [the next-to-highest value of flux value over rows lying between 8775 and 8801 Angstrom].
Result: 0.17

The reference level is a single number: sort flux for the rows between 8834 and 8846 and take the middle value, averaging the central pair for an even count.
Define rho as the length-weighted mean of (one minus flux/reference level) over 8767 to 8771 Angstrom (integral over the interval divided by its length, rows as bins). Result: 0.001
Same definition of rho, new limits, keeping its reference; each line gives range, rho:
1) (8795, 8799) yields -0.002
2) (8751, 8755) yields 0.020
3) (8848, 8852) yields 0.004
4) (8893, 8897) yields 0.016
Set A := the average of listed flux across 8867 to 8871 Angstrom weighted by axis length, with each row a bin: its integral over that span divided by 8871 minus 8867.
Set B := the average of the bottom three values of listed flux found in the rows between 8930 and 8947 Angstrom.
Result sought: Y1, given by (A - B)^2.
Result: 0.04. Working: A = 8.30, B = 8.51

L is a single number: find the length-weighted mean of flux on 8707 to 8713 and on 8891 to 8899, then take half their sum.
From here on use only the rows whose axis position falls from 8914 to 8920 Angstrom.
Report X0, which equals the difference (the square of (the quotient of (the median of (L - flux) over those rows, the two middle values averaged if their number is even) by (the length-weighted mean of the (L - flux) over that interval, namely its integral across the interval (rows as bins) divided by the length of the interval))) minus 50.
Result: -49.0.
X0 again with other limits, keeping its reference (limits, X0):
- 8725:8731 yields -49.0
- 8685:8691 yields -49.0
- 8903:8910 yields -49.1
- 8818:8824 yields -49.2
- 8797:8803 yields -49.9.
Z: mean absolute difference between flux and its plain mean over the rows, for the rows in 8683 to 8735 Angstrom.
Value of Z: 0.04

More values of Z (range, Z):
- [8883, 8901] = 0.02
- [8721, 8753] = 0.09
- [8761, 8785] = 0.06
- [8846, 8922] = 0.09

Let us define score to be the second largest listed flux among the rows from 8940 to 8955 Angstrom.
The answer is 8.536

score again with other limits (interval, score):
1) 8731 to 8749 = 8.88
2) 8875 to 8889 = 8.607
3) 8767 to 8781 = 8.829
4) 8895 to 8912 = 8.644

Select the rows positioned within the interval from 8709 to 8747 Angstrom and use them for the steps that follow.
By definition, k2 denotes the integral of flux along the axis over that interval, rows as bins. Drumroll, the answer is 338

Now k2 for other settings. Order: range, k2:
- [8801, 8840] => 340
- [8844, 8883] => 332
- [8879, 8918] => 335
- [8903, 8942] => 333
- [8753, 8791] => 333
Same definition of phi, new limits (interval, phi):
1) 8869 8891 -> 73.1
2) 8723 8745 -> 78.6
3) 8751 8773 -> 75.8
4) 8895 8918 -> 73.9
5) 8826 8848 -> 75.2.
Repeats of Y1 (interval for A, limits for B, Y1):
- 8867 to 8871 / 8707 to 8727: 0.40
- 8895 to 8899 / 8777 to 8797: 0.02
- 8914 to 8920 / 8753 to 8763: 0.00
